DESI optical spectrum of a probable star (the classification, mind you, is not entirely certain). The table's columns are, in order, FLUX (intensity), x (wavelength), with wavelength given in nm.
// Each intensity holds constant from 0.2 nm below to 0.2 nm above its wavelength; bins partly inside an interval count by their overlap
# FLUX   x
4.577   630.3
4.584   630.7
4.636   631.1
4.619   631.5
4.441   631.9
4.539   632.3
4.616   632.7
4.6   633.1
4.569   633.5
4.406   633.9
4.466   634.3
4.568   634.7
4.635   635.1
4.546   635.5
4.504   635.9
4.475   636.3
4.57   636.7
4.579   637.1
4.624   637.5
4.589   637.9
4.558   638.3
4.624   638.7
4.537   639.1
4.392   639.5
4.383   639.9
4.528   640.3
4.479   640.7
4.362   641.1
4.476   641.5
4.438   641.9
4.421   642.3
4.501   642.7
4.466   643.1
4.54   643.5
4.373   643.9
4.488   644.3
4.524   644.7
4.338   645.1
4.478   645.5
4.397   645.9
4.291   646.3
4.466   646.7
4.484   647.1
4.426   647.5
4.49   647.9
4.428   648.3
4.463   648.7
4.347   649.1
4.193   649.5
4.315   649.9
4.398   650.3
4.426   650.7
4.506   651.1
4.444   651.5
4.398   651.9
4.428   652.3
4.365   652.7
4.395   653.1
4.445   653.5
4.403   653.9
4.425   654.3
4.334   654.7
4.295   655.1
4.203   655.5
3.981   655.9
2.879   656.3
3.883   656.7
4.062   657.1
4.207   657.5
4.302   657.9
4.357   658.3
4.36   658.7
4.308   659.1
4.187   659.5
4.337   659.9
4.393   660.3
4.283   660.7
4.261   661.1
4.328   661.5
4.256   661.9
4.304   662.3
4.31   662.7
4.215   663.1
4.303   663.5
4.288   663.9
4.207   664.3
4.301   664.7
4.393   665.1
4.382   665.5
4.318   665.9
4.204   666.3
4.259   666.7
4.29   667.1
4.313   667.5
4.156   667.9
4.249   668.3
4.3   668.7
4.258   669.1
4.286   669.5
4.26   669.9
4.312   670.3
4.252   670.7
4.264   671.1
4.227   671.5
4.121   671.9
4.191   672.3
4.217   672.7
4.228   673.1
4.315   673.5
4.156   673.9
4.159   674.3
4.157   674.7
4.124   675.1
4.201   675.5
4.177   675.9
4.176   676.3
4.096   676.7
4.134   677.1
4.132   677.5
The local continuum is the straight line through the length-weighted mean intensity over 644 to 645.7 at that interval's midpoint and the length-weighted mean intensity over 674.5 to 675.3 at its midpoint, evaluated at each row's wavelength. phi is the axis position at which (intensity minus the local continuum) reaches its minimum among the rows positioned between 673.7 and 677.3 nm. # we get 676.7 nm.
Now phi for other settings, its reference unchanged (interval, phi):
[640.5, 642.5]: 641.1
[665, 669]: 667.9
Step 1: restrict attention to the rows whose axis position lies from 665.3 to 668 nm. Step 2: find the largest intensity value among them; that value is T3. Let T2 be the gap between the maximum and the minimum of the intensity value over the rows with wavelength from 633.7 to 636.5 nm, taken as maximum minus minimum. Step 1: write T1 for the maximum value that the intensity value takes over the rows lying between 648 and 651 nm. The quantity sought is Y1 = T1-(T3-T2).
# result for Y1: 0.31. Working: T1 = 4.463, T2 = 0.229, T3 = 4.382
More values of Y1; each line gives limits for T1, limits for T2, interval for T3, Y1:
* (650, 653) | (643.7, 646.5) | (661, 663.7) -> 0.41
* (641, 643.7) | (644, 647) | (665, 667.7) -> 0.38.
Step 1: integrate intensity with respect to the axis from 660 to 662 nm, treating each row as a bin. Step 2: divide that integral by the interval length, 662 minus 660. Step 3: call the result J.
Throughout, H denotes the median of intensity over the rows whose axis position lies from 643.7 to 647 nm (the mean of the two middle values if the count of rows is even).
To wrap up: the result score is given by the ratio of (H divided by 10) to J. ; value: 0.103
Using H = 4.43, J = 4.3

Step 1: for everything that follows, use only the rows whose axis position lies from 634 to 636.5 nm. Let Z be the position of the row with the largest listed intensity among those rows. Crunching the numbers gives 635.1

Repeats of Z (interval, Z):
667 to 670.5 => 667.5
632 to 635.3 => 635.1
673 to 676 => 673.5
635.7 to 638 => 637.5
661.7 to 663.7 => 662.7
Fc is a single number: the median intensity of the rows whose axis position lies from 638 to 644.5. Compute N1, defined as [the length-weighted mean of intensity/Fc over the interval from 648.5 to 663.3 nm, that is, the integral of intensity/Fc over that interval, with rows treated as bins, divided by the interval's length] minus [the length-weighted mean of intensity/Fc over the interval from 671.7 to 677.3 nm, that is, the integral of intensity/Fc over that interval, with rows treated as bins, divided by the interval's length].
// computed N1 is 0.021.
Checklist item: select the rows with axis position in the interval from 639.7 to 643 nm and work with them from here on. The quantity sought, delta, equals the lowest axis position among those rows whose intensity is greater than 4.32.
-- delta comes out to 639.9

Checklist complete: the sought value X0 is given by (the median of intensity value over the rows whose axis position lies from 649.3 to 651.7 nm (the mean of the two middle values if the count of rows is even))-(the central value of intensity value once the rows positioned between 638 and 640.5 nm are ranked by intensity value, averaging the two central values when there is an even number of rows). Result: -0.12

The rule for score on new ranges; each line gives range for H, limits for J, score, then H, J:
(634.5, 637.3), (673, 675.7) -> 0.109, 4.57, 4.2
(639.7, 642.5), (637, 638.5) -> 0.097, 4.44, 4.6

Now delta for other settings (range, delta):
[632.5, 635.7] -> 632.7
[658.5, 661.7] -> 658.7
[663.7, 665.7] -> 665.1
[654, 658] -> 654.3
